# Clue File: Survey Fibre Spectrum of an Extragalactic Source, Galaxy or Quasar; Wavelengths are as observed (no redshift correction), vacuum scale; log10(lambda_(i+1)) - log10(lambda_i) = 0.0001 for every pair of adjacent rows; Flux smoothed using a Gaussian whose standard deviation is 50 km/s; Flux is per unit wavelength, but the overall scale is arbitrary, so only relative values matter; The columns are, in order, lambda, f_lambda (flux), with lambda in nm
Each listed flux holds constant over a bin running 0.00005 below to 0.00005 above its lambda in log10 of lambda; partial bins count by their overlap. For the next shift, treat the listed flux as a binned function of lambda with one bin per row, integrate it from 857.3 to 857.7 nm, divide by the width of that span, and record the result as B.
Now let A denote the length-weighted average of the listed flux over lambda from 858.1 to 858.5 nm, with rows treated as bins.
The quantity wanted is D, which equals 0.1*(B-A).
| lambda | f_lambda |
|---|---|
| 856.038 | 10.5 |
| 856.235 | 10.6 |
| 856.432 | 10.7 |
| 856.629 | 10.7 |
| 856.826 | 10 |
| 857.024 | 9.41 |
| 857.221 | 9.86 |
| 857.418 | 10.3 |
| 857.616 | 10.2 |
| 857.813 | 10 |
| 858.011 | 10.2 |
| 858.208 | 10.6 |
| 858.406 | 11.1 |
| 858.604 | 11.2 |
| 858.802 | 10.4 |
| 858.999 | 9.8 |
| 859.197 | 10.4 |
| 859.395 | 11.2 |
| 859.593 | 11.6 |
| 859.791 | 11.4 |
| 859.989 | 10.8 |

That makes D -0.06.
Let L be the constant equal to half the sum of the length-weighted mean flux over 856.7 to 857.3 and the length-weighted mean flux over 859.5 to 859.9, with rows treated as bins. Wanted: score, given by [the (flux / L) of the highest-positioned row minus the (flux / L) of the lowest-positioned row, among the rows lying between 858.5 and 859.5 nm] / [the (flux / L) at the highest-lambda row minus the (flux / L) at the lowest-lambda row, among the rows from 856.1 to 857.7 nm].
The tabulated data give 0.0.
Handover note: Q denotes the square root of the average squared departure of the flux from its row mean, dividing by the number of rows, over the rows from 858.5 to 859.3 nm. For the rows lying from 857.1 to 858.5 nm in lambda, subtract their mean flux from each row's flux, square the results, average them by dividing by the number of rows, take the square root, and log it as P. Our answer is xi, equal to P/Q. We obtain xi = 0.77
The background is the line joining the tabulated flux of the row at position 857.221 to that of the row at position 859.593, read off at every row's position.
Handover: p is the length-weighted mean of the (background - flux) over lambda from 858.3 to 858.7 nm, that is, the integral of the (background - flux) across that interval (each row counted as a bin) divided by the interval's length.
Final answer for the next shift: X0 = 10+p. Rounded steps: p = -0.3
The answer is 9.7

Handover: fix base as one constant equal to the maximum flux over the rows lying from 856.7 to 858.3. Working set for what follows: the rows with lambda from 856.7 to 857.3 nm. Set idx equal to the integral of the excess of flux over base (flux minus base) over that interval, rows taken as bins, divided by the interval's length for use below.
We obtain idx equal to -0.80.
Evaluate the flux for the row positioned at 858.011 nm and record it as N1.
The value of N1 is 10.2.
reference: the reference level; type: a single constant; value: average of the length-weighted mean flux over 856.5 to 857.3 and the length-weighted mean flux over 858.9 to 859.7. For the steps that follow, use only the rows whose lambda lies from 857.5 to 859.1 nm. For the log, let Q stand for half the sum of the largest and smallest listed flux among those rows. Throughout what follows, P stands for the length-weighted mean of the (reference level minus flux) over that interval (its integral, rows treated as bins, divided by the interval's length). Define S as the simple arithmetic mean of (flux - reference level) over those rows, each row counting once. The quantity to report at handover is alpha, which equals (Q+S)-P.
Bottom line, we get 10.6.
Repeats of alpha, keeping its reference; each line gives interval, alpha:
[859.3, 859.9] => 13.4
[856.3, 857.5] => 9.6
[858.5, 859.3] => 10.6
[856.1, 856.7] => 11.2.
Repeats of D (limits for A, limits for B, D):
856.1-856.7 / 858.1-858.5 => 0.02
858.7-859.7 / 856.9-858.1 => -0.07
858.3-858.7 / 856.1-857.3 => -0.09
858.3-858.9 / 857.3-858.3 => -0.06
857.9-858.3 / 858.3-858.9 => 0.05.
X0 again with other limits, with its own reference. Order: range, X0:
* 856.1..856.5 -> 8.6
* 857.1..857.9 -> 10.0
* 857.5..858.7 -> 10.0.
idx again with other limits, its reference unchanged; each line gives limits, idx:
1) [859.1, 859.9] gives 0.55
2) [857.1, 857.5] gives -0.57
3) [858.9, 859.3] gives -0.49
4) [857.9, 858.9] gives 0.09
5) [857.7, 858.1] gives -0.50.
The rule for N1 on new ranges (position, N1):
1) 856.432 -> 10.7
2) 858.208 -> 10.6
